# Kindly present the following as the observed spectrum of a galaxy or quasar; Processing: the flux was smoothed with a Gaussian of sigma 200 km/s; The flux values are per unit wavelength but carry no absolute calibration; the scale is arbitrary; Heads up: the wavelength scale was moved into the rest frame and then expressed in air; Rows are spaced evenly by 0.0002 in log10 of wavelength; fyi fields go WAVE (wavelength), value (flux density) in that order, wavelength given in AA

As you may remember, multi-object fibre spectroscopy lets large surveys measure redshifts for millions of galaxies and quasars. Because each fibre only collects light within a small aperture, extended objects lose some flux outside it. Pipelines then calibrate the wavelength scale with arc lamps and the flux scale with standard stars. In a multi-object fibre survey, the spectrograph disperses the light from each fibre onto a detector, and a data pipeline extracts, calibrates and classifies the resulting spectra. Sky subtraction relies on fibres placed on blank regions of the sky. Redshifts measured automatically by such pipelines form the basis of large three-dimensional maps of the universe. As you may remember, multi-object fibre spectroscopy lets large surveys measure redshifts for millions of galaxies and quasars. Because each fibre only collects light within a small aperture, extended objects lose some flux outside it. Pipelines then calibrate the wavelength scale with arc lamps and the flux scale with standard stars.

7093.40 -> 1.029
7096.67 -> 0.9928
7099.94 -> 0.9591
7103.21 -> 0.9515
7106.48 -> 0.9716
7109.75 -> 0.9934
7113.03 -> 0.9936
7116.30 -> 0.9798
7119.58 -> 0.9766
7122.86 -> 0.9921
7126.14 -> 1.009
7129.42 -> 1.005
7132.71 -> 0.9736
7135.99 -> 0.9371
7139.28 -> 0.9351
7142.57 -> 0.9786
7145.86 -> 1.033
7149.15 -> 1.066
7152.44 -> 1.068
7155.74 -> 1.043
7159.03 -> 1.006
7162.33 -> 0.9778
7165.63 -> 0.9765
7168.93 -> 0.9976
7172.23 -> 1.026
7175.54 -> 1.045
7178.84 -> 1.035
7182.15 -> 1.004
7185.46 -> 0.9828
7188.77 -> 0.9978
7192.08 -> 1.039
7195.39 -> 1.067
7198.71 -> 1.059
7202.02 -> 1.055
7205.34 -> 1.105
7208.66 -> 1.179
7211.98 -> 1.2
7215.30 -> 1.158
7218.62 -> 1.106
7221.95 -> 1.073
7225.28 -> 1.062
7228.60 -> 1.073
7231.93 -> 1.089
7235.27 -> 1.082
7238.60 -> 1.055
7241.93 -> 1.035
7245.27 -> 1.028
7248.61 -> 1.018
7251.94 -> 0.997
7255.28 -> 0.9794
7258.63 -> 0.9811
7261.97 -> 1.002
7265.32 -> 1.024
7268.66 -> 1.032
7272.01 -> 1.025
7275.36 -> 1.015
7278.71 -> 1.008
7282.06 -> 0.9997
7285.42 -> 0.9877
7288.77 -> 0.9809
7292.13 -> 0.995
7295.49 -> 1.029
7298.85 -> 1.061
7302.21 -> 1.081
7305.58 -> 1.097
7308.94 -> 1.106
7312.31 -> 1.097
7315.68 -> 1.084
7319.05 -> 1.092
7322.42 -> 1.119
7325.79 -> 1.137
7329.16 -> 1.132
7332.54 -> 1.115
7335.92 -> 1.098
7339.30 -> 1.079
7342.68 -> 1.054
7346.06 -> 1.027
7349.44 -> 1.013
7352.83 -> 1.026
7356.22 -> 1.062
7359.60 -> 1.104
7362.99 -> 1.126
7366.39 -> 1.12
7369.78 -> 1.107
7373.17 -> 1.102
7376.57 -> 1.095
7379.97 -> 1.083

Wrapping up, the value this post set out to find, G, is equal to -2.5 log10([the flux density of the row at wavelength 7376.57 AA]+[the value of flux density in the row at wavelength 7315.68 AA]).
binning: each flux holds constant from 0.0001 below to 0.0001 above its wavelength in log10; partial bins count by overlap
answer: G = -0.85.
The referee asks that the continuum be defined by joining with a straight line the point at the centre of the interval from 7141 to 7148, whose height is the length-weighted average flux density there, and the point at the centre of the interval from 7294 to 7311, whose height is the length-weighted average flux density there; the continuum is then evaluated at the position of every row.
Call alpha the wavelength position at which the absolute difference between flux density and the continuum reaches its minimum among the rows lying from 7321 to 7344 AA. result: 7335.92 AA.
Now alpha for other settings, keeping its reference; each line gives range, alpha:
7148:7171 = 7159.03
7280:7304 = 7302.21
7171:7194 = 7172.23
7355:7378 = 7373.17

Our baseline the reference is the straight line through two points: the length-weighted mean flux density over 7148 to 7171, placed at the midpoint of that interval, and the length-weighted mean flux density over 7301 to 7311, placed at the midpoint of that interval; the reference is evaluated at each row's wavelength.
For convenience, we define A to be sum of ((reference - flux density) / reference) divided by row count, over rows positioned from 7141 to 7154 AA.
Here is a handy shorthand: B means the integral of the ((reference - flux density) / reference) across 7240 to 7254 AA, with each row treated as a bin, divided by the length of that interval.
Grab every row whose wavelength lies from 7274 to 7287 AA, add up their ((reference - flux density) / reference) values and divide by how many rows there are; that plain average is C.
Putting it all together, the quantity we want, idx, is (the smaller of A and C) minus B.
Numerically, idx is -0.07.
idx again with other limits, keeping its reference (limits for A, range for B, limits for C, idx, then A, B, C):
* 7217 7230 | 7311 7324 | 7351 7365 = -0.03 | -0.03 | 0.003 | 0.038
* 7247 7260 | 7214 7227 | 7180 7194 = 0.07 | 0.07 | -0.045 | 0.026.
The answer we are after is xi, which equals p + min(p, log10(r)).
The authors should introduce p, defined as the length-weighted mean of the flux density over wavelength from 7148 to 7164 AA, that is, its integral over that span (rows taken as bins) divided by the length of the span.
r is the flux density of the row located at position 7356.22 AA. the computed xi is 1.06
